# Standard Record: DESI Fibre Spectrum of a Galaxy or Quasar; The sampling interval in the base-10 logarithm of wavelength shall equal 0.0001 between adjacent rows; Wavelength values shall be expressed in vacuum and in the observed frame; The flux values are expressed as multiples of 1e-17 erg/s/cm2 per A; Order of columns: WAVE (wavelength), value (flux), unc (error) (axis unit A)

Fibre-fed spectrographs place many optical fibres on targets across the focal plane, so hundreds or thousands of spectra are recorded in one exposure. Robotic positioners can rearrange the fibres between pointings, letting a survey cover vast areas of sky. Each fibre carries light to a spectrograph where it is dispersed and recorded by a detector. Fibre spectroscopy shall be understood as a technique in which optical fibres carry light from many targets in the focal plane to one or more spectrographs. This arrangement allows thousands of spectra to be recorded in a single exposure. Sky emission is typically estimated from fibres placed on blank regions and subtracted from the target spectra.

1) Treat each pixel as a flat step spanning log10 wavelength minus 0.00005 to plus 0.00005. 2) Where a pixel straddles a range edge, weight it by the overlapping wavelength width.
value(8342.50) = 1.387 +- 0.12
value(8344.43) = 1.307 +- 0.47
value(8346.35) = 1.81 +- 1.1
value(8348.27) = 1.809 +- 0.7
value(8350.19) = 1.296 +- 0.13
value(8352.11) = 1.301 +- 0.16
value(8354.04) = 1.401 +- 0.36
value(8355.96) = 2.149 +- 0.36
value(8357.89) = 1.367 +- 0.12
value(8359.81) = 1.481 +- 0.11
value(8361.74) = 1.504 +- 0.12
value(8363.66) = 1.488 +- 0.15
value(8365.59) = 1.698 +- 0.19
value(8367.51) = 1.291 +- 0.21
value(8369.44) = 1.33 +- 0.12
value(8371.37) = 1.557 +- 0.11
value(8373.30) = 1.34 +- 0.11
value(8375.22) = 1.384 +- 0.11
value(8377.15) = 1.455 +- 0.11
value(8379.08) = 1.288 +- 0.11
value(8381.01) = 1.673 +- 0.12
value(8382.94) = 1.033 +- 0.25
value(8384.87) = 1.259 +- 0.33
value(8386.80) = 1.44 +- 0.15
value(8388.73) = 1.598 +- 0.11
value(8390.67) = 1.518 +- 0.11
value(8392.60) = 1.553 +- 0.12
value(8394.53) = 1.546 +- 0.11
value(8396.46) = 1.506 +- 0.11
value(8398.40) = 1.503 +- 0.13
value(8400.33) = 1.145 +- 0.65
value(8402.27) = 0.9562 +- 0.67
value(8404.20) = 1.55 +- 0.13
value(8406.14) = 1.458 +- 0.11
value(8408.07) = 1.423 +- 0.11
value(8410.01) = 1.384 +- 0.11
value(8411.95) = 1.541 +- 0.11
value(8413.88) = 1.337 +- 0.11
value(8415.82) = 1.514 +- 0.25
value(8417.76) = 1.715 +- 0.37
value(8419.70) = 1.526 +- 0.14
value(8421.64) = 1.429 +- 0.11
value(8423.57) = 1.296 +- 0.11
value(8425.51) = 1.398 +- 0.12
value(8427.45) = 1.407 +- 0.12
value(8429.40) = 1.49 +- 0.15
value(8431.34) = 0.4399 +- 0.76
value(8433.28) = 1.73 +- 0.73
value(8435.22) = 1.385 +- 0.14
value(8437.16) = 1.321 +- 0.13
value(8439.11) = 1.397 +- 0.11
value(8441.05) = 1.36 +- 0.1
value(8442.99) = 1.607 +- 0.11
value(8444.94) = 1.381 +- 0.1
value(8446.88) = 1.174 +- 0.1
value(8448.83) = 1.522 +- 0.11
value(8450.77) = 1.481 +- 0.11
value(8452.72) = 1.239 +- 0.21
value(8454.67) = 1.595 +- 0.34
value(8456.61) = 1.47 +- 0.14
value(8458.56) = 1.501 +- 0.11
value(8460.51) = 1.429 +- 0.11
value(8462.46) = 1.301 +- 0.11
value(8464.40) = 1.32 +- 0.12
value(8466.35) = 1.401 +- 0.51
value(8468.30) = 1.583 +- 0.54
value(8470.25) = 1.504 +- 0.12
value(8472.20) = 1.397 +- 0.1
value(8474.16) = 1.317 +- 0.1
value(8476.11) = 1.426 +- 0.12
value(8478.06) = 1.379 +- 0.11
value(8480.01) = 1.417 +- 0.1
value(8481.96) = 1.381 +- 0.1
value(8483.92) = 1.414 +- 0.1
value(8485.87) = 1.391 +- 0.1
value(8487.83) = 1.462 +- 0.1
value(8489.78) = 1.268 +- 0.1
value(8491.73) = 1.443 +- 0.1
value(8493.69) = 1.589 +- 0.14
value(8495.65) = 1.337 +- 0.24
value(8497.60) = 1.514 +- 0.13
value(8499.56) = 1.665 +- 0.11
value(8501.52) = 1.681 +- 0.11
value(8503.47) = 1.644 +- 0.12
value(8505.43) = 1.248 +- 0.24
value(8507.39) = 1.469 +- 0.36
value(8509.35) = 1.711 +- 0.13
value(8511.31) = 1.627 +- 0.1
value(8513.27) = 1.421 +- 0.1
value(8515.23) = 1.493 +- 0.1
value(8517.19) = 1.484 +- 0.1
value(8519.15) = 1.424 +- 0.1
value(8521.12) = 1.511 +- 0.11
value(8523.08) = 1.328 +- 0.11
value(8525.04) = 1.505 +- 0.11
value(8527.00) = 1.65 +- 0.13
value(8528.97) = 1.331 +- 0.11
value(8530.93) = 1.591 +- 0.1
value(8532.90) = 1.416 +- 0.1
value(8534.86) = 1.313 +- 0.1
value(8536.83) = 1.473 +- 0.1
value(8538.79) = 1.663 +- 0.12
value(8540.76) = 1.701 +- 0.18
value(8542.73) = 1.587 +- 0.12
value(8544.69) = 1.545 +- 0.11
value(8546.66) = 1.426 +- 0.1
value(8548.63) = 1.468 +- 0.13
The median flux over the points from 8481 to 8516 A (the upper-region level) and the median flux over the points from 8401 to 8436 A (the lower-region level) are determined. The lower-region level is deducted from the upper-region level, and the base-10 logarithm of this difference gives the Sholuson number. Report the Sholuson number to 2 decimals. -1.40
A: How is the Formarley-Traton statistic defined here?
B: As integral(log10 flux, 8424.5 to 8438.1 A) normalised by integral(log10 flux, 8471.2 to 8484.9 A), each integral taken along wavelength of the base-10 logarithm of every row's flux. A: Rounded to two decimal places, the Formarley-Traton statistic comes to 0.61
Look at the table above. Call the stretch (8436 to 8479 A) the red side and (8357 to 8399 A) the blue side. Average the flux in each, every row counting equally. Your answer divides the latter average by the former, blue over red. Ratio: 1.023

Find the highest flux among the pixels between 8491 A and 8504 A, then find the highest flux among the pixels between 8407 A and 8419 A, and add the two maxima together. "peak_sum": 3.40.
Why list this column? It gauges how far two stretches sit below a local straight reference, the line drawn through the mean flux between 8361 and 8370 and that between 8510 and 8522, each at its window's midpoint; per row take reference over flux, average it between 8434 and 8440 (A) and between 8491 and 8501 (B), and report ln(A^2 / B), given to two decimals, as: 0.16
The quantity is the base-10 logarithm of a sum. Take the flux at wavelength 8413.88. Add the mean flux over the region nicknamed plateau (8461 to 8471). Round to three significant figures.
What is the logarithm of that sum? 0.441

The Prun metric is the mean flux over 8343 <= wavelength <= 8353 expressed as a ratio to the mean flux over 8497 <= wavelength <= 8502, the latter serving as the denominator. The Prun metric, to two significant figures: 0.93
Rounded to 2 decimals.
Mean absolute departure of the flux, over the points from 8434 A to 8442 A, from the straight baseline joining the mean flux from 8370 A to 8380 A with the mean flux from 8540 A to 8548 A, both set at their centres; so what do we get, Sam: 0.10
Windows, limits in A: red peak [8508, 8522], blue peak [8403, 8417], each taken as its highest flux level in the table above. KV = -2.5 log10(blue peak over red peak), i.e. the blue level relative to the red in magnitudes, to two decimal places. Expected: 0.11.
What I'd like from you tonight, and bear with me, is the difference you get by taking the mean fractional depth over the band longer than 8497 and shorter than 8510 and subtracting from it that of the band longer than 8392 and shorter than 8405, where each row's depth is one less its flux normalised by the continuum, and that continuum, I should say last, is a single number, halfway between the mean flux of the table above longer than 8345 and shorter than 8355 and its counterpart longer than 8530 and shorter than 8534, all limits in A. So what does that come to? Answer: -0.11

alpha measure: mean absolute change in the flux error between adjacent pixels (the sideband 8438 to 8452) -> 0.01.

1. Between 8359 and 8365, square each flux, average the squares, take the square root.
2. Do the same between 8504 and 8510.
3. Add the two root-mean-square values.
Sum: 2.98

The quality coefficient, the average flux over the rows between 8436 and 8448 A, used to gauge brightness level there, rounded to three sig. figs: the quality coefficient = 1.37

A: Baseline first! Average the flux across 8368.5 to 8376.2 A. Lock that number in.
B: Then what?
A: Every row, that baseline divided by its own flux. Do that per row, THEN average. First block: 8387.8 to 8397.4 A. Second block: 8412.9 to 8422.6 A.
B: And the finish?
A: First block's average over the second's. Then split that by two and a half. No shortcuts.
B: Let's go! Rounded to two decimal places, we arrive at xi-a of 0.39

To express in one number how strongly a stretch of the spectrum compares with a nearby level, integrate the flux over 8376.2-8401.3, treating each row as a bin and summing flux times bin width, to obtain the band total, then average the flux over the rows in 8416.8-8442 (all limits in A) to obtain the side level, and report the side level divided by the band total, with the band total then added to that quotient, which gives 35.8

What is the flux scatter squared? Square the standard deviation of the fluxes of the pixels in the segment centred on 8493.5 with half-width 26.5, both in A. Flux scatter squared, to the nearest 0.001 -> 0.015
